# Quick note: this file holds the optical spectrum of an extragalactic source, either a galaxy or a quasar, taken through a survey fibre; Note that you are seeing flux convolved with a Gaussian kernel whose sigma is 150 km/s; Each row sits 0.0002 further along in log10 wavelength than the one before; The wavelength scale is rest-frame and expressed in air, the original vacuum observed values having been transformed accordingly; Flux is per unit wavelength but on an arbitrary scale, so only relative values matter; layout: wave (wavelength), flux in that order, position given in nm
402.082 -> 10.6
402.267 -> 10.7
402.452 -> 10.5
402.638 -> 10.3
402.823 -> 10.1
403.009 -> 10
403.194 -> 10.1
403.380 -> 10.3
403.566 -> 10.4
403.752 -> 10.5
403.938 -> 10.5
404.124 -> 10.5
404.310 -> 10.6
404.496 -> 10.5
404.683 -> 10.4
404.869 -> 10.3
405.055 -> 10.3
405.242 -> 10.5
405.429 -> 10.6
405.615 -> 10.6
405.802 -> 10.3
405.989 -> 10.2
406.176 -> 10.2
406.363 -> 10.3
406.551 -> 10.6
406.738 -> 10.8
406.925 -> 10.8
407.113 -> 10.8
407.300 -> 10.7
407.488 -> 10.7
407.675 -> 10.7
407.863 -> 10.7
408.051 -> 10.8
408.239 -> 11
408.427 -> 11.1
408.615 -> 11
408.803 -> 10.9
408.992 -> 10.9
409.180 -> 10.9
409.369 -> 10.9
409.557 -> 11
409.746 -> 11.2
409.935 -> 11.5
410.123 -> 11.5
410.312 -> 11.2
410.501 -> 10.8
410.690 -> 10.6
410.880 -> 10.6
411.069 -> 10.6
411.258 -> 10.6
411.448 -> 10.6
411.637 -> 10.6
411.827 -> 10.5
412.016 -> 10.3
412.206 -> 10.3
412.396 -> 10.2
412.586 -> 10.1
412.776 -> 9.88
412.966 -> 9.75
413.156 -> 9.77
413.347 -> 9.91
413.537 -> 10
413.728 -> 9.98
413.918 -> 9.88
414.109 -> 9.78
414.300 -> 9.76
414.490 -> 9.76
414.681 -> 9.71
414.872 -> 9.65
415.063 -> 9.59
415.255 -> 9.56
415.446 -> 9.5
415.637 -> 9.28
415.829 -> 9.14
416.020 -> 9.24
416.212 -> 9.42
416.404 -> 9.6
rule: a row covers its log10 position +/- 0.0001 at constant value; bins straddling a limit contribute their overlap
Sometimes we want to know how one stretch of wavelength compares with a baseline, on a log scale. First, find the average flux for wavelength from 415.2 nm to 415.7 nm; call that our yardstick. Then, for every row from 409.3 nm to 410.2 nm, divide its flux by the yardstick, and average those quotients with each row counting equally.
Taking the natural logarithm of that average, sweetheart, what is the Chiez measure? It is 0.17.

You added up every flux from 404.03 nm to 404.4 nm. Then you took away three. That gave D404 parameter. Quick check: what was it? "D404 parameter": 18.1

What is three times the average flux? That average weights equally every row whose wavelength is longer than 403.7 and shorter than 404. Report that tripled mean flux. 31.5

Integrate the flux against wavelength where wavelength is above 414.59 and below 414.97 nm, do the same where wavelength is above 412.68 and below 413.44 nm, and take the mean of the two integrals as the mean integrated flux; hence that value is 5.6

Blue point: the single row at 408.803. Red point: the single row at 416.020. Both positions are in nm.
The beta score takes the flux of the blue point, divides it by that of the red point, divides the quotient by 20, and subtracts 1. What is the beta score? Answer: -0.941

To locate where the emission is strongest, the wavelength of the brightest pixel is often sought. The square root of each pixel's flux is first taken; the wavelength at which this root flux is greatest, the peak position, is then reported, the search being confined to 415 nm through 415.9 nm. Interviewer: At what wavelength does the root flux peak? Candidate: 415.063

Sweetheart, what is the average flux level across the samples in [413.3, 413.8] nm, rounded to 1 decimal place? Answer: 10.0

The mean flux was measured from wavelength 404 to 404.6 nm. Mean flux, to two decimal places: 10.53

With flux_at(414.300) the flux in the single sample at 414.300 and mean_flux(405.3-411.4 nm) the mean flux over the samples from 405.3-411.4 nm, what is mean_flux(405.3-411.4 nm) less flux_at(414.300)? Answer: 1.0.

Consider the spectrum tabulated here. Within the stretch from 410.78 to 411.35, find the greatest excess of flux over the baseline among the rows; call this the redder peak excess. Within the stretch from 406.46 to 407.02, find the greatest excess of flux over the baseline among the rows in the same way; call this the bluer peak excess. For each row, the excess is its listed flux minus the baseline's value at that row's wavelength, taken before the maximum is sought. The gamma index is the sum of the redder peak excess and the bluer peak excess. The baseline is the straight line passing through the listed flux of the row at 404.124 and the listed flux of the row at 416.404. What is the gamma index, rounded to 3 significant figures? 1.13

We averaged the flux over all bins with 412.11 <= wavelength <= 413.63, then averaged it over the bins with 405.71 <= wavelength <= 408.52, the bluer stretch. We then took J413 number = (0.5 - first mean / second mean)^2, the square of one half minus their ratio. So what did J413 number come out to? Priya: 0.19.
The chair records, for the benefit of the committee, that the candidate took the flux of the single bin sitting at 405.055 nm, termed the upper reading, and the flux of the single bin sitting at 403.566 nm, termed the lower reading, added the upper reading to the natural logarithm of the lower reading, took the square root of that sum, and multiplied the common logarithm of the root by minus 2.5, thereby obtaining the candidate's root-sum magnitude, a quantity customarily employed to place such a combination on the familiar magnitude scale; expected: -1.38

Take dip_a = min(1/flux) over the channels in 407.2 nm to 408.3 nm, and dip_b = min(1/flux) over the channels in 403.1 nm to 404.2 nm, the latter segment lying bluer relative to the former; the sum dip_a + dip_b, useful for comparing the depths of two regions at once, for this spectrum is 0.186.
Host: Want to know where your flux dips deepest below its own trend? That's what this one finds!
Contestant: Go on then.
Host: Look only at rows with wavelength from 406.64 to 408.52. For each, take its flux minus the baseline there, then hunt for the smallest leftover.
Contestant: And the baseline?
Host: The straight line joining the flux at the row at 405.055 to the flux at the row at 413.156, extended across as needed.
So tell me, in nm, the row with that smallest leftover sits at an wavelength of 407.300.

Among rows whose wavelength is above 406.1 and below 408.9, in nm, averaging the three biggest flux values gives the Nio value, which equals 11.0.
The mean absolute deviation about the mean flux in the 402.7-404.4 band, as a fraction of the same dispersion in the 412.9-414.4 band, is 2.09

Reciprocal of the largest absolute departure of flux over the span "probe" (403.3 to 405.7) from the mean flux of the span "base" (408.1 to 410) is 1.4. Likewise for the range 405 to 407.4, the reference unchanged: 1.2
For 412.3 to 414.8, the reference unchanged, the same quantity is 0.8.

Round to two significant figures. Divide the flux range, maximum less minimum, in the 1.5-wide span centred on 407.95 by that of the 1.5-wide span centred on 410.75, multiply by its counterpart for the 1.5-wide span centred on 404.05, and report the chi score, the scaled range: 0.13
